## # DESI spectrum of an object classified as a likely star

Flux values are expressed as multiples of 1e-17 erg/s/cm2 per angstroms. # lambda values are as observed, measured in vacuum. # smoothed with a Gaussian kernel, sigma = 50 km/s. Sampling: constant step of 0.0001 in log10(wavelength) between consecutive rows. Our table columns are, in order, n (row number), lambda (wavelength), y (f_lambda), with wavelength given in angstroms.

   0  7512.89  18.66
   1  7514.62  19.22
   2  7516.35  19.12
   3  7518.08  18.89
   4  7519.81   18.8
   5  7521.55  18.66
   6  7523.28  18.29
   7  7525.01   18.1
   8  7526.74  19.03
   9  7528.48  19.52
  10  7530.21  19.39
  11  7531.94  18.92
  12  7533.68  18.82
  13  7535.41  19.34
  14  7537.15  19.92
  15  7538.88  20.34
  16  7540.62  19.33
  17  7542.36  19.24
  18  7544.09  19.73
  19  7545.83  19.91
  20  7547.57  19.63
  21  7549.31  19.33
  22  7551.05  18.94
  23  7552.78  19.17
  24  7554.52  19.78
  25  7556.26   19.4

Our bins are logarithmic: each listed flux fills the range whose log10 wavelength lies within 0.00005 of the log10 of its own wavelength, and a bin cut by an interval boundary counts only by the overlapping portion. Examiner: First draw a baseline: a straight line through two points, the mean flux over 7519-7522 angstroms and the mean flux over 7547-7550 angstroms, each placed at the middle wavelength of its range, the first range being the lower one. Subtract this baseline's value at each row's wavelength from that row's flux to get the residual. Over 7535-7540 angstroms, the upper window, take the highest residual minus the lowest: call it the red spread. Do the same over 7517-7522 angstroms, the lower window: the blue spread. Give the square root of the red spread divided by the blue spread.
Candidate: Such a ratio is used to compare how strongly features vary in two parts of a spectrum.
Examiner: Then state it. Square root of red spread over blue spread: 1.67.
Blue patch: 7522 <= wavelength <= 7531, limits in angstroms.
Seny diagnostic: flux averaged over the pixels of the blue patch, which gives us 18.9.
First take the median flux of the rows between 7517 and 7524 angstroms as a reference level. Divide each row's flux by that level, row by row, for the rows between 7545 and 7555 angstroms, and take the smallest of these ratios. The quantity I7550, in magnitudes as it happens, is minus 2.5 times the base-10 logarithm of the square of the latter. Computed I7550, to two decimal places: -0.02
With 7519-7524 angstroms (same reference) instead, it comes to 0.05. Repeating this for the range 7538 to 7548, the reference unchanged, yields -0.06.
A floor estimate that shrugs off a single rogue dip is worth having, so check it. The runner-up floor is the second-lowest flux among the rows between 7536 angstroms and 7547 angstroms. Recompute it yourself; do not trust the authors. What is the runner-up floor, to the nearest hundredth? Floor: 19.33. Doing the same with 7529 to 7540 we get 18.92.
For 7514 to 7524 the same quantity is 18.66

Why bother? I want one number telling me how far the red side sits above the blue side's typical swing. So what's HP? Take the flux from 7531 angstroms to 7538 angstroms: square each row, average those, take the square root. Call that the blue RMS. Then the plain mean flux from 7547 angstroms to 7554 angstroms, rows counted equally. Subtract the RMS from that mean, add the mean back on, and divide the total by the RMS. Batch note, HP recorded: 1.00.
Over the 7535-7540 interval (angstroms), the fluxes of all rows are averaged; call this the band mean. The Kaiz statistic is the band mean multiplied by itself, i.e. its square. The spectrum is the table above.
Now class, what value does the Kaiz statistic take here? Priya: 395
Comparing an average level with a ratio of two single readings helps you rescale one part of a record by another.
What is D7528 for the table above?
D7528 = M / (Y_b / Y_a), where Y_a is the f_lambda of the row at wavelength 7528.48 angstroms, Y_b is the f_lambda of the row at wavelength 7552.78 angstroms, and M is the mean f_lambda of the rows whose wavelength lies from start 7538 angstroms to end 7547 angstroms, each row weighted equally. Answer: 20.1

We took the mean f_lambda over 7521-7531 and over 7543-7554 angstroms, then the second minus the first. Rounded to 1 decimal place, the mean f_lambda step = 0.6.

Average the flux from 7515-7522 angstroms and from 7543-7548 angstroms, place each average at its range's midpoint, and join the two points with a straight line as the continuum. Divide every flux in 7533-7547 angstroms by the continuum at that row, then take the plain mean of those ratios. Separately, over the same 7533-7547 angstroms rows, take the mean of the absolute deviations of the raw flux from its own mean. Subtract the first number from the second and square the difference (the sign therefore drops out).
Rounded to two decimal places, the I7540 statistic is 0.37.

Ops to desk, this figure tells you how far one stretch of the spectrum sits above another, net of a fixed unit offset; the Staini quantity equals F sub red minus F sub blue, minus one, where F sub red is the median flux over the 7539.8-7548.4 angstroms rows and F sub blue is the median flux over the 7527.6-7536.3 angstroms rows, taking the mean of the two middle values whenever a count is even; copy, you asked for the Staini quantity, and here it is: -0.71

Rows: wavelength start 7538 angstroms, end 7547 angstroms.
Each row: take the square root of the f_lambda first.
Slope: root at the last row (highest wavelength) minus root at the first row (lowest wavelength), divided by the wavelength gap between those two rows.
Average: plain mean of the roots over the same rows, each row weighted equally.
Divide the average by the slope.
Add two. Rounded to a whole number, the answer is -642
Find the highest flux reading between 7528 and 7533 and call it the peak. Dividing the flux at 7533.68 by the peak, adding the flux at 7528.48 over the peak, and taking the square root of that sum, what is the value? 1.40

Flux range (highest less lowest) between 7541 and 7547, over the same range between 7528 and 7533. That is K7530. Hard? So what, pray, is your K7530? 1.1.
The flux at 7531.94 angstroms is 18.92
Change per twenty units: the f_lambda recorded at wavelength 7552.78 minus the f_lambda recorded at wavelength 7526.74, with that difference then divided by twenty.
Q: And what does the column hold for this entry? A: 0.007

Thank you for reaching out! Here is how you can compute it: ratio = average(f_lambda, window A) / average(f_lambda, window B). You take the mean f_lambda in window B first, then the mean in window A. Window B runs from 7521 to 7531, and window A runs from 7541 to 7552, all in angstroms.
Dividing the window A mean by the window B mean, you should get 1.03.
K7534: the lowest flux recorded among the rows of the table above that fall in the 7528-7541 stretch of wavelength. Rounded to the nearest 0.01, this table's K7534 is 18.82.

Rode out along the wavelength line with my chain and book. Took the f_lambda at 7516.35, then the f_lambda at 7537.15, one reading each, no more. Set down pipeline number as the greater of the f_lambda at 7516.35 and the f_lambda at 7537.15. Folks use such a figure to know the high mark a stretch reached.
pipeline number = 19.9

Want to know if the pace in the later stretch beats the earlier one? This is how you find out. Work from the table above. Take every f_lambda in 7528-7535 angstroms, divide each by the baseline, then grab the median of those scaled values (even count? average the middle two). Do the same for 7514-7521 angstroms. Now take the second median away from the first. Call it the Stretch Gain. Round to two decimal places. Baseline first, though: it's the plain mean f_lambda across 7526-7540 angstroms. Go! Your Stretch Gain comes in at 0.01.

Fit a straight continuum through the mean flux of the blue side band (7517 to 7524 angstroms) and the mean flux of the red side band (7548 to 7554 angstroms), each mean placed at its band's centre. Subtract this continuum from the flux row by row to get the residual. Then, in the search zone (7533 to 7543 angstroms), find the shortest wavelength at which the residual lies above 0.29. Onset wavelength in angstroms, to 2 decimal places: 7535.41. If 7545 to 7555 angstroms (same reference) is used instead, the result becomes 7545.83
